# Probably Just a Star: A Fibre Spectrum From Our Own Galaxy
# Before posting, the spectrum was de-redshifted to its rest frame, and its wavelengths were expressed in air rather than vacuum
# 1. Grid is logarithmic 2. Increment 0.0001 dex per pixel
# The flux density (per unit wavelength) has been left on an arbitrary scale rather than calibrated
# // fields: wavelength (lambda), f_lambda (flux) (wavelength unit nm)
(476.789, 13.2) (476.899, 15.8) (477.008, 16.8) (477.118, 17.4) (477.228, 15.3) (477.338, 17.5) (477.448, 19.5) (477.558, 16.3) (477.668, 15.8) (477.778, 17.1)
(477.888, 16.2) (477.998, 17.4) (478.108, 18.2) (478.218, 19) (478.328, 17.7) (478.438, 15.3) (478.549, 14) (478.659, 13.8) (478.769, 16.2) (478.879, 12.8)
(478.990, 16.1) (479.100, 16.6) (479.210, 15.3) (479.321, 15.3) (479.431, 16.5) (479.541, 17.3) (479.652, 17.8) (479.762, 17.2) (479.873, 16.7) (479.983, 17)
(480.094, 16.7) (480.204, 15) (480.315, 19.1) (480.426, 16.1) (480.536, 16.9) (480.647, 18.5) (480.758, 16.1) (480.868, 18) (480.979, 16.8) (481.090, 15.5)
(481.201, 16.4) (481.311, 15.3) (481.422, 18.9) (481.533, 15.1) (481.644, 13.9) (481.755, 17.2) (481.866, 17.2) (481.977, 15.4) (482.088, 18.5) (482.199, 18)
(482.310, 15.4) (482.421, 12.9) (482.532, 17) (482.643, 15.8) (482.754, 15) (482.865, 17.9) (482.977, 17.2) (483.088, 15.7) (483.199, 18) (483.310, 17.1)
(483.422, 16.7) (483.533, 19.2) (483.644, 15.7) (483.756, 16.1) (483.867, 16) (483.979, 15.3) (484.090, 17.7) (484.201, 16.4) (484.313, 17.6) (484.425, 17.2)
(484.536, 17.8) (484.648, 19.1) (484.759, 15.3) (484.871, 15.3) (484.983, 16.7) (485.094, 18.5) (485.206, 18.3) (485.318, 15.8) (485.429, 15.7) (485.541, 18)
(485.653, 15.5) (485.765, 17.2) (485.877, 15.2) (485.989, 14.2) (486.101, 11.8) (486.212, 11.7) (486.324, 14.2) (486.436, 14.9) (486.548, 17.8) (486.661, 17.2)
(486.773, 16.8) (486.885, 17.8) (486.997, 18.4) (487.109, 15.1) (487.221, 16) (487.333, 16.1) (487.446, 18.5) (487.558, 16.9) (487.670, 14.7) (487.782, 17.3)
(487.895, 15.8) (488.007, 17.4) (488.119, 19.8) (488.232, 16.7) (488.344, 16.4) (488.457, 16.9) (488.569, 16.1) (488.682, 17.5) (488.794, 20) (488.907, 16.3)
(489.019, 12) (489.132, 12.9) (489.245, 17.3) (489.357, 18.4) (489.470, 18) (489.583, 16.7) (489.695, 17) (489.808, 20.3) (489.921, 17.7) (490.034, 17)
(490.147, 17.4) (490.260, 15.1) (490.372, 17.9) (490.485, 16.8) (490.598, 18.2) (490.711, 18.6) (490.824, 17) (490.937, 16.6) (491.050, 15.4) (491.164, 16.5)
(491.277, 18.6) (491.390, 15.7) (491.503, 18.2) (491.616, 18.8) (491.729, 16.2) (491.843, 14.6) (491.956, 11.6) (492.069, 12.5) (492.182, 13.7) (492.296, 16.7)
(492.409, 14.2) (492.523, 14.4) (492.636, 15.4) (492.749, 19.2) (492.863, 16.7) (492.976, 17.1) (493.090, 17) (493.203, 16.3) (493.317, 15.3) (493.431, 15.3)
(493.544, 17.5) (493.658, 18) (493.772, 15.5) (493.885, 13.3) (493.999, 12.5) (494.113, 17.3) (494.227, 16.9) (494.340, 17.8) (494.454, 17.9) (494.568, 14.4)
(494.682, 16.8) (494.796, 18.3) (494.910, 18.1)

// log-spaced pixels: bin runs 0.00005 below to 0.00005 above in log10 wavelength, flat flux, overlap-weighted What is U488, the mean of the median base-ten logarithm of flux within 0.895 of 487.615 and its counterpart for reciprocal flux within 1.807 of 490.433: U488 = 0.643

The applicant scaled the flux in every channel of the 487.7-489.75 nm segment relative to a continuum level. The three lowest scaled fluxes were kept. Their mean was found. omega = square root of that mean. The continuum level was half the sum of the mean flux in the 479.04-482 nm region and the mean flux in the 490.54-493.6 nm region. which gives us 0.91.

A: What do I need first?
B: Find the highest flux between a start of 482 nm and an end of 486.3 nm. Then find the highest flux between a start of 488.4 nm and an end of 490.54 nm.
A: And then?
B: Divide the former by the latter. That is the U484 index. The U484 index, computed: 0.95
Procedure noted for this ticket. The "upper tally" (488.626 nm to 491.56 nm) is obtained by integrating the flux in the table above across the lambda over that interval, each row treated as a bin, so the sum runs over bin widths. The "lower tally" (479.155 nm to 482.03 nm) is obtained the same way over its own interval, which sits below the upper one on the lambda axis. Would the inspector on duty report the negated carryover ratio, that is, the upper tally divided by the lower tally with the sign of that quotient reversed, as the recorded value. -1.05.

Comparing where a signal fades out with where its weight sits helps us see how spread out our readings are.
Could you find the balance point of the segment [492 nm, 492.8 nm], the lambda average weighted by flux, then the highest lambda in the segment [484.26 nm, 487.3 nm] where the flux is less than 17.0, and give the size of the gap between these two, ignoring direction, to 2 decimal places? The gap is 5.21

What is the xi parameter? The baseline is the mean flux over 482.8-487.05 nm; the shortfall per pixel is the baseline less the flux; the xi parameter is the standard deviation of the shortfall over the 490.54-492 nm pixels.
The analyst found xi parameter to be 2.0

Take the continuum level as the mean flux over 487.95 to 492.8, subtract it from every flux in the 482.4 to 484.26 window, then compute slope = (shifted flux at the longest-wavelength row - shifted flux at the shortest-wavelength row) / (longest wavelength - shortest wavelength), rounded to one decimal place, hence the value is 2.0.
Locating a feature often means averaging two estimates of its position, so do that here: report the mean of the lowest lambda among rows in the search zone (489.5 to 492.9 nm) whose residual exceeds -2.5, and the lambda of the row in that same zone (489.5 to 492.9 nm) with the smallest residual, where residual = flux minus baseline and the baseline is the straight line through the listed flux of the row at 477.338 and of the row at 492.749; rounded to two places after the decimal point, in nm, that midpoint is 490.77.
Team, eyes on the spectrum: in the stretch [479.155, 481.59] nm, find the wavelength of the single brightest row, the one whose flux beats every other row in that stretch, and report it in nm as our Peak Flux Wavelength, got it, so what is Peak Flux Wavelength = 480.315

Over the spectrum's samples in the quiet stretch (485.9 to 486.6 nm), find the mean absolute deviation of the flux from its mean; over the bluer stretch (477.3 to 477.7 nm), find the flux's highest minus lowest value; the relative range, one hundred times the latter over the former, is 236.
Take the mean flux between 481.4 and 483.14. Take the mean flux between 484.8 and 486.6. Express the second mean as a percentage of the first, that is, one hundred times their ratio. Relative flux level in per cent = 96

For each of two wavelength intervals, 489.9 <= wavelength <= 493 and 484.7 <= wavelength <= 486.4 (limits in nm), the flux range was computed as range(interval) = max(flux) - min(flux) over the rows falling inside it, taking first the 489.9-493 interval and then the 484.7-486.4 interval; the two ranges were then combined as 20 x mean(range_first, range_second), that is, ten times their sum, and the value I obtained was 144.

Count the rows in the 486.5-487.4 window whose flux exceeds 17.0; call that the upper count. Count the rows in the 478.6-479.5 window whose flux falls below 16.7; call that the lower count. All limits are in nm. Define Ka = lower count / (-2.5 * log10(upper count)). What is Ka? -5.32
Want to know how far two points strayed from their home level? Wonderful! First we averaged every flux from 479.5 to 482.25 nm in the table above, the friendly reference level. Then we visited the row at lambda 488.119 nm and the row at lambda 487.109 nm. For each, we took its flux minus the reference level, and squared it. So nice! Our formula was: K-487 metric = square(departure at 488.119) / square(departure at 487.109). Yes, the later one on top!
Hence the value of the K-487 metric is 3.0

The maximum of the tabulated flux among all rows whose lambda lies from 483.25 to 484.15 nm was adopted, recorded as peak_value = 19.2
